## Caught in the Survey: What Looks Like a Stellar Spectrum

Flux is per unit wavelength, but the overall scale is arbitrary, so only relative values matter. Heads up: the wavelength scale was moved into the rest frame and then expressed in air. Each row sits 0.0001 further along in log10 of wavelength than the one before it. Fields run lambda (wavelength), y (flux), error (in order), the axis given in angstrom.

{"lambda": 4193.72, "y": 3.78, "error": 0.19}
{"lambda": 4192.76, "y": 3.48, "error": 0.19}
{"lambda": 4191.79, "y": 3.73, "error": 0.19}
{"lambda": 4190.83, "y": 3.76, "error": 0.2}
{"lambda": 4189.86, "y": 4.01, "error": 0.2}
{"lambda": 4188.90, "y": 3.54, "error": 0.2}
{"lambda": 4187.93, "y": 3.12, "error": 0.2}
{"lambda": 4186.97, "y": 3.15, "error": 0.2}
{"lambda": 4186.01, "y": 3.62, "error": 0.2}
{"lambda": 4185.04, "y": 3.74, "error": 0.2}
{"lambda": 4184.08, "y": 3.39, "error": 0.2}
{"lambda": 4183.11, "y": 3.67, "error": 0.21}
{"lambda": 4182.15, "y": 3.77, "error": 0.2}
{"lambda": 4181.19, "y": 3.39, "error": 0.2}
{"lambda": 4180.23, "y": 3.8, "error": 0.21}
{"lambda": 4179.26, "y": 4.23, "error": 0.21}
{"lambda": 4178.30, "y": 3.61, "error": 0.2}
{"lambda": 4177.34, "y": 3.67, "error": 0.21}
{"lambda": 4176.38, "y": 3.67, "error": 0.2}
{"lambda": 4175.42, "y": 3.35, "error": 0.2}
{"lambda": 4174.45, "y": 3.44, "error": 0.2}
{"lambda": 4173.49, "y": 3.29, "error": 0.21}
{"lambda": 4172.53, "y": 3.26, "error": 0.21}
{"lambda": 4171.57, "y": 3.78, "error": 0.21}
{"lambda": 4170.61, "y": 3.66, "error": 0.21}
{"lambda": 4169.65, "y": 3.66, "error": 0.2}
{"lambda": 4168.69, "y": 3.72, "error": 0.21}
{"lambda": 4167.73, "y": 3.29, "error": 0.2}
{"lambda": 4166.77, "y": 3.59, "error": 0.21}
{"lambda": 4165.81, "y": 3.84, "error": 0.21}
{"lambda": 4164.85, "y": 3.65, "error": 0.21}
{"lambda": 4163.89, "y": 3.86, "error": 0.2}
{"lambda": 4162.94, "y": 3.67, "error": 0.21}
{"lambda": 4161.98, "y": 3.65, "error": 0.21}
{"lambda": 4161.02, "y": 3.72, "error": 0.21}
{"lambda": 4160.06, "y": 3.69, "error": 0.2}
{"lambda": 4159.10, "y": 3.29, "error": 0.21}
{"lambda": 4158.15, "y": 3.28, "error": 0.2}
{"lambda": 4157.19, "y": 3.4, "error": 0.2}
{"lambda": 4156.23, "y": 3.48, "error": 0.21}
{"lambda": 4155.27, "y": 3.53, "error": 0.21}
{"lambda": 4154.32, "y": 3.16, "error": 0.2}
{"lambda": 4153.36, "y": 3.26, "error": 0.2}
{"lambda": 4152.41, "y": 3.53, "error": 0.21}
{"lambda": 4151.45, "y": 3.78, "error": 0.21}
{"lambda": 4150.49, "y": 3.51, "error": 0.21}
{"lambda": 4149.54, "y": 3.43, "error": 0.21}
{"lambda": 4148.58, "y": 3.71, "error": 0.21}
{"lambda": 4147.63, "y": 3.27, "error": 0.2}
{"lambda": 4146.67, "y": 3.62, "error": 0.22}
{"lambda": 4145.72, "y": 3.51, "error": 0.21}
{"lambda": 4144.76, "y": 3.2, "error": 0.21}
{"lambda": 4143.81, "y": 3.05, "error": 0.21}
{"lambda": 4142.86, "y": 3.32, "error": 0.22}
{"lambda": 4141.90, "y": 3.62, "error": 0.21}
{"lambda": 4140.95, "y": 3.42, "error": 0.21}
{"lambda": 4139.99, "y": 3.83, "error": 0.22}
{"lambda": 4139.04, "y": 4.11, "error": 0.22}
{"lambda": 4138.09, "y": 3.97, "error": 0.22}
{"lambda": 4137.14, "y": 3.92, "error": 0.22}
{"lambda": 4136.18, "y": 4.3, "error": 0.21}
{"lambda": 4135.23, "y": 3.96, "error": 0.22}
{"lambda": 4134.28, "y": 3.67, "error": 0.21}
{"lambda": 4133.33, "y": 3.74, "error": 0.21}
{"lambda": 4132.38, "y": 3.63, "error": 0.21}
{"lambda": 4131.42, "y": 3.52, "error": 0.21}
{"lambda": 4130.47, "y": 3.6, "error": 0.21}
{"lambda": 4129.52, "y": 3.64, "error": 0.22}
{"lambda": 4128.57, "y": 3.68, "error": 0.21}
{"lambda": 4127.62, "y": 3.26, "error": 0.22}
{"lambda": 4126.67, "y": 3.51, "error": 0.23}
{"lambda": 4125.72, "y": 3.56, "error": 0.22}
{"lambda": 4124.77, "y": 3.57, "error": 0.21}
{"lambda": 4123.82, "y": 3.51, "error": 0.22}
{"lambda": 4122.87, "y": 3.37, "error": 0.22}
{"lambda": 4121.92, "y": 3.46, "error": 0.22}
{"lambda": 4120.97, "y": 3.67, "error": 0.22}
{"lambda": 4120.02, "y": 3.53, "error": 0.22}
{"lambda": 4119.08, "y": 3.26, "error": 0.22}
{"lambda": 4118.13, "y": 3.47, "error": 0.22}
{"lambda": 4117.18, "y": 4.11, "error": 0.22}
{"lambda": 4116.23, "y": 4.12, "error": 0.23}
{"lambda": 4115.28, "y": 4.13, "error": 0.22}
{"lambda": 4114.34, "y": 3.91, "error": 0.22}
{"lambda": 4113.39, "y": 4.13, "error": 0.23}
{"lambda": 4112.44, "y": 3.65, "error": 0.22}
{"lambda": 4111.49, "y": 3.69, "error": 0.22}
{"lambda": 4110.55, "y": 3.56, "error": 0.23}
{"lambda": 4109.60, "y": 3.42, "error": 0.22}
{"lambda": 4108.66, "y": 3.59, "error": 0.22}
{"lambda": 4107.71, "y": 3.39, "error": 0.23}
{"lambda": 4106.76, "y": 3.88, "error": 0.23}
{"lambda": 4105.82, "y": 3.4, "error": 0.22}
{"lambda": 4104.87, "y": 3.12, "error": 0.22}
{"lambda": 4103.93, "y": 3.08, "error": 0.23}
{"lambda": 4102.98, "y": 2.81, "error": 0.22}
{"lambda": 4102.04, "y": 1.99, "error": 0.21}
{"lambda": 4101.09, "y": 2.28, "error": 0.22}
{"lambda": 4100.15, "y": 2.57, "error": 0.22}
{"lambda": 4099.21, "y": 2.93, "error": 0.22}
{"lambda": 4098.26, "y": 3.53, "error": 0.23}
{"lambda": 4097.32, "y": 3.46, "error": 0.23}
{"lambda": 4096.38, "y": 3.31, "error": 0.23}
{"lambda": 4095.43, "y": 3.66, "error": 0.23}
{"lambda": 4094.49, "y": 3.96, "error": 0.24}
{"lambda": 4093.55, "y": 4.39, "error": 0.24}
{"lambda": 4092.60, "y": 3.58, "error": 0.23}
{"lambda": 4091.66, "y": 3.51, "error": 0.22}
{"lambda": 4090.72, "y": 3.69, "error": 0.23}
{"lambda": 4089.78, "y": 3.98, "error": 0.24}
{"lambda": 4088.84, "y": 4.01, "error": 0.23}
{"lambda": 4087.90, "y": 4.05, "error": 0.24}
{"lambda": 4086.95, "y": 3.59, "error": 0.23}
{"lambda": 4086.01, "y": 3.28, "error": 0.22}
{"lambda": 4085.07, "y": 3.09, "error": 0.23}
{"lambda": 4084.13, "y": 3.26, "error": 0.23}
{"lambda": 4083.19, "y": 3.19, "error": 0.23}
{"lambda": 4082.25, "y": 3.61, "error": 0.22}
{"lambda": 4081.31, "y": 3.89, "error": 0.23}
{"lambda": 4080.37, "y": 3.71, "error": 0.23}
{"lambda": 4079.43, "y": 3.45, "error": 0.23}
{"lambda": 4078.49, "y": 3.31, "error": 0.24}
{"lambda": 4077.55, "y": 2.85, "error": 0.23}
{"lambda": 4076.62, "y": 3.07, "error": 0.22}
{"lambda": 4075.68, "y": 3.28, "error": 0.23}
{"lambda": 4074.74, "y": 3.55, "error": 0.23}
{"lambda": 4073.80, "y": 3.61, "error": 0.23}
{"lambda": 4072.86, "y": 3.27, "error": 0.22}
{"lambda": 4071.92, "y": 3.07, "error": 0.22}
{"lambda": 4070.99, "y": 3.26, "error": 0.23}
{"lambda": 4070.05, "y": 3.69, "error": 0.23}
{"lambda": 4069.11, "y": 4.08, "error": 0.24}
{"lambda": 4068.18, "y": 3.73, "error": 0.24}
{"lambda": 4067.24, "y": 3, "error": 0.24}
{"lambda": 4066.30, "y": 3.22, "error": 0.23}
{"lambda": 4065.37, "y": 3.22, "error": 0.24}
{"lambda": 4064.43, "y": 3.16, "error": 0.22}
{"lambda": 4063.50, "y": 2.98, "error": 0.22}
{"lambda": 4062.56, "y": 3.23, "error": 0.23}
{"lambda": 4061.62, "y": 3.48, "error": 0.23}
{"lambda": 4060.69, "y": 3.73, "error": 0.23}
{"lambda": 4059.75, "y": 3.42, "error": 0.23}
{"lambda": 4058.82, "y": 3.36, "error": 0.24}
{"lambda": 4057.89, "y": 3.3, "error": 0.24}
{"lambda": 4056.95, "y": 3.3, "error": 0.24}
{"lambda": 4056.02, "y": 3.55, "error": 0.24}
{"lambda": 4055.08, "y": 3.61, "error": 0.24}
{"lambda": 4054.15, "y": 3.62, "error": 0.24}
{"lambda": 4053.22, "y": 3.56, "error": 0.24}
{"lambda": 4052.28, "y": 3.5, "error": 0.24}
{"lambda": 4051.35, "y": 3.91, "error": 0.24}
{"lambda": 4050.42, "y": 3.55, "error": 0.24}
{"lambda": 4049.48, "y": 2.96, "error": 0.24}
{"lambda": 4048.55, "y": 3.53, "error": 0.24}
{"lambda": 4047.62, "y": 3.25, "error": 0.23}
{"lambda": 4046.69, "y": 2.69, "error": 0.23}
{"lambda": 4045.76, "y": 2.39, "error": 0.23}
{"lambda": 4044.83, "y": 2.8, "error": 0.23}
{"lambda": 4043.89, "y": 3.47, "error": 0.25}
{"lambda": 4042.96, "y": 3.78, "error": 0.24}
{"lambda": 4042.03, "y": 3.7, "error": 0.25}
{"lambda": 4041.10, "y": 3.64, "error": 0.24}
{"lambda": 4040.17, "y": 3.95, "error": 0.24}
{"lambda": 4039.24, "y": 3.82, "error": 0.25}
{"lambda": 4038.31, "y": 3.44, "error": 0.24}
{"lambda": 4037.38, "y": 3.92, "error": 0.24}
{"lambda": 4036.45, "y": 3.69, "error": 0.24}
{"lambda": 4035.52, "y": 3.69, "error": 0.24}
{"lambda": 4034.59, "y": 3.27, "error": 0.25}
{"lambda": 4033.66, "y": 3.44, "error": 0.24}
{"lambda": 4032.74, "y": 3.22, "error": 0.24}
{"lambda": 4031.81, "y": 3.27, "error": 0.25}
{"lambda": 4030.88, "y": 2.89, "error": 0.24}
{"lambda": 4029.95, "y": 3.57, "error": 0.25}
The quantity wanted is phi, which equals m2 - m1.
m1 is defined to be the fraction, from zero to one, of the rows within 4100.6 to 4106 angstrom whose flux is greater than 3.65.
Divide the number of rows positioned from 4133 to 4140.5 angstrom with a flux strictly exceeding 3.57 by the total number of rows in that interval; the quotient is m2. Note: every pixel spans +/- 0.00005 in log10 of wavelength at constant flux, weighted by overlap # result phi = 1.0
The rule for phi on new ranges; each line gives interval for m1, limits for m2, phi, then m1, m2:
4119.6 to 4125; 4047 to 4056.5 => 0.1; 0.2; 0.30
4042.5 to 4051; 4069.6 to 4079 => 0.1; 0.1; 0.20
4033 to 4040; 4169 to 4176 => -0.1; 0.6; 0.43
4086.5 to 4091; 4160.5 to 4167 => 0.2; 0.8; 1.00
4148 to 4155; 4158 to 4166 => 0.5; 0.3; 0.78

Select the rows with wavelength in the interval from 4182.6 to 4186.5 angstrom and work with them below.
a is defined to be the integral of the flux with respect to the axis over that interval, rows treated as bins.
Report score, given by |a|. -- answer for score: 14.1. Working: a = 14.1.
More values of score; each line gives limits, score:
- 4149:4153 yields 14.2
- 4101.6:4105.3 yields 10.2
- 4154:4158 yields 13.6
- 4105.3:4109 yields 13.1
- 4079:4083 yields 14.5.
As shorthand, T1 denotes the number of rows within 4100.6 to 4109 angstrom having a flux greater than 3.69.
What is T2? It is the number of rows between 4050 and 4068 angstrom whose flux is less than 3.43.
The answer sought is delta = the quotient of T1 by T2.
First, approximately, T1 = 1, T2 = 10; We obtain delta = 0.1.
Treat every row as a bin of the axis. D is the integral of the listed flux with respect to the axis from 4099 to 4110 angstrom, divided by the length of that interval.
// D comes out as 3.04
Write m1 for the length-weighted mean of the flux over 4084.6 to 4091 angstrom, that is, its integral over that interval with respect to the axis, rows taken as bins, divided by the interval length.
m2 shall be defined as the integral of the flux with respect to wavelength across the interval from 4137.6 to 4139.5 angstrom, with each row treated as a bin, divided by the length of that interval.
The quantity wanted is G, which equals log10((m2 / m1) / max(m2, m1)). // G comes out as -0.56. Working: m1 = 3.67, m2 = 4.1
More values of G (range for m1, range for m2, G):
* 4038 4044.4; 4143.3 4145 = -0.64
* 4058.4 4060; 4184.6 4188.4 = -0.53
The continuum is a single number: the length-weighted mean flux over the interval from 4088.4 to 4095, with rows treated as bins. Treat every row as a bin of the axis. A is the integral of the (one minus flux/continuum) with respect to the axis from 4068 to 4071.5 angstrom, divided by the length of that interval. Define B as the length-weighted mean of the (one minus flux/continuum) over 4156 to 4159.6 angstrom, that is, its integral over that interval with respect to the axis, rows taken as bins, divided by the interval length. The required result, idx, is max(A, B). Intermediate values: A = 0.05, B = 0.13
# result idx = 0.134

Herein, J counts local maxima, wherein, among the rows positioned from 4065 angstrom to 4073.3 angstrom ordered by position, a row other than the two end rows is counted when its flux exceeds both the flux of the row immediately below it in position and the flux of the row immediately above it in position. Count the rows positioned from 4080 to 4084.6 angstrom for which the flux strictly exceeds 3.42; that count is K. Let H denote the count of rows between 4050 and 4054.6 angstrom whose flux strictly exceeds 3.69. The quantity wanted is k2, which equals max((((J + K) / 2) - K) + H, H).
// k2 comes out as 1.0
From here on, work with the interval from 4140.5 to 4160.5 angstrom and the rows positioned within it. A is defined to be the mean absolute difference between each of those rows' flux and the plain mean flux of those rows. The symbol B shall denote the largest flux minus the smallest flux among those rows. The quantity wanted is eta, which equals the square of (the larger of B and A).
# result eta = 0.53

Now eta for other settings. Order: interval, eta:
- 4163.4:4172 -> 0.32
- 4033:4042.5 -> 0.46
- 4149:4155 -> 0.38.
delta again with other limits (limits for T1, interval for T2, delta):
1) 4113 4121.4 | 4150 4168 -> 0.8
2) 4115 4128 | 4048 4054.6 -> 3.0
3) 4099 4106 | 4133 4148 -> 0.0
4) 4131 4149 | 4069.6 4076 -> 2.0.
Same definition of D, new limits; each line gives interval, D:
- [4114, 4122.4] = 3.74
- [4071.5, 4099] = 3.52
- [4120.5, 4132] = 3.53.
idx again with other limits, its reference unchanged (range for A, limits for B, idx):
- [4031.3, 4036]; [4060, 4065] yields 0.144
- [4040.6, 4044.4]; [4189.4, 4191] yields 0.060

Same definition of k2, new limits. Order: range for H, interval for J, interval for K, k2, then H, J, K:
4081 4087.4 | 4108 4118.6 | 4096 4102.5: 1.5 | 1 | 3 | 2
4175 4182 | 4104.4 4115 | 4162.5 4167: 2.0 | 2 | 4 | 5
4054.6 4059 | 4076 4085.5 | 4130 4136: 0.0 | 0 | 2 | 6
